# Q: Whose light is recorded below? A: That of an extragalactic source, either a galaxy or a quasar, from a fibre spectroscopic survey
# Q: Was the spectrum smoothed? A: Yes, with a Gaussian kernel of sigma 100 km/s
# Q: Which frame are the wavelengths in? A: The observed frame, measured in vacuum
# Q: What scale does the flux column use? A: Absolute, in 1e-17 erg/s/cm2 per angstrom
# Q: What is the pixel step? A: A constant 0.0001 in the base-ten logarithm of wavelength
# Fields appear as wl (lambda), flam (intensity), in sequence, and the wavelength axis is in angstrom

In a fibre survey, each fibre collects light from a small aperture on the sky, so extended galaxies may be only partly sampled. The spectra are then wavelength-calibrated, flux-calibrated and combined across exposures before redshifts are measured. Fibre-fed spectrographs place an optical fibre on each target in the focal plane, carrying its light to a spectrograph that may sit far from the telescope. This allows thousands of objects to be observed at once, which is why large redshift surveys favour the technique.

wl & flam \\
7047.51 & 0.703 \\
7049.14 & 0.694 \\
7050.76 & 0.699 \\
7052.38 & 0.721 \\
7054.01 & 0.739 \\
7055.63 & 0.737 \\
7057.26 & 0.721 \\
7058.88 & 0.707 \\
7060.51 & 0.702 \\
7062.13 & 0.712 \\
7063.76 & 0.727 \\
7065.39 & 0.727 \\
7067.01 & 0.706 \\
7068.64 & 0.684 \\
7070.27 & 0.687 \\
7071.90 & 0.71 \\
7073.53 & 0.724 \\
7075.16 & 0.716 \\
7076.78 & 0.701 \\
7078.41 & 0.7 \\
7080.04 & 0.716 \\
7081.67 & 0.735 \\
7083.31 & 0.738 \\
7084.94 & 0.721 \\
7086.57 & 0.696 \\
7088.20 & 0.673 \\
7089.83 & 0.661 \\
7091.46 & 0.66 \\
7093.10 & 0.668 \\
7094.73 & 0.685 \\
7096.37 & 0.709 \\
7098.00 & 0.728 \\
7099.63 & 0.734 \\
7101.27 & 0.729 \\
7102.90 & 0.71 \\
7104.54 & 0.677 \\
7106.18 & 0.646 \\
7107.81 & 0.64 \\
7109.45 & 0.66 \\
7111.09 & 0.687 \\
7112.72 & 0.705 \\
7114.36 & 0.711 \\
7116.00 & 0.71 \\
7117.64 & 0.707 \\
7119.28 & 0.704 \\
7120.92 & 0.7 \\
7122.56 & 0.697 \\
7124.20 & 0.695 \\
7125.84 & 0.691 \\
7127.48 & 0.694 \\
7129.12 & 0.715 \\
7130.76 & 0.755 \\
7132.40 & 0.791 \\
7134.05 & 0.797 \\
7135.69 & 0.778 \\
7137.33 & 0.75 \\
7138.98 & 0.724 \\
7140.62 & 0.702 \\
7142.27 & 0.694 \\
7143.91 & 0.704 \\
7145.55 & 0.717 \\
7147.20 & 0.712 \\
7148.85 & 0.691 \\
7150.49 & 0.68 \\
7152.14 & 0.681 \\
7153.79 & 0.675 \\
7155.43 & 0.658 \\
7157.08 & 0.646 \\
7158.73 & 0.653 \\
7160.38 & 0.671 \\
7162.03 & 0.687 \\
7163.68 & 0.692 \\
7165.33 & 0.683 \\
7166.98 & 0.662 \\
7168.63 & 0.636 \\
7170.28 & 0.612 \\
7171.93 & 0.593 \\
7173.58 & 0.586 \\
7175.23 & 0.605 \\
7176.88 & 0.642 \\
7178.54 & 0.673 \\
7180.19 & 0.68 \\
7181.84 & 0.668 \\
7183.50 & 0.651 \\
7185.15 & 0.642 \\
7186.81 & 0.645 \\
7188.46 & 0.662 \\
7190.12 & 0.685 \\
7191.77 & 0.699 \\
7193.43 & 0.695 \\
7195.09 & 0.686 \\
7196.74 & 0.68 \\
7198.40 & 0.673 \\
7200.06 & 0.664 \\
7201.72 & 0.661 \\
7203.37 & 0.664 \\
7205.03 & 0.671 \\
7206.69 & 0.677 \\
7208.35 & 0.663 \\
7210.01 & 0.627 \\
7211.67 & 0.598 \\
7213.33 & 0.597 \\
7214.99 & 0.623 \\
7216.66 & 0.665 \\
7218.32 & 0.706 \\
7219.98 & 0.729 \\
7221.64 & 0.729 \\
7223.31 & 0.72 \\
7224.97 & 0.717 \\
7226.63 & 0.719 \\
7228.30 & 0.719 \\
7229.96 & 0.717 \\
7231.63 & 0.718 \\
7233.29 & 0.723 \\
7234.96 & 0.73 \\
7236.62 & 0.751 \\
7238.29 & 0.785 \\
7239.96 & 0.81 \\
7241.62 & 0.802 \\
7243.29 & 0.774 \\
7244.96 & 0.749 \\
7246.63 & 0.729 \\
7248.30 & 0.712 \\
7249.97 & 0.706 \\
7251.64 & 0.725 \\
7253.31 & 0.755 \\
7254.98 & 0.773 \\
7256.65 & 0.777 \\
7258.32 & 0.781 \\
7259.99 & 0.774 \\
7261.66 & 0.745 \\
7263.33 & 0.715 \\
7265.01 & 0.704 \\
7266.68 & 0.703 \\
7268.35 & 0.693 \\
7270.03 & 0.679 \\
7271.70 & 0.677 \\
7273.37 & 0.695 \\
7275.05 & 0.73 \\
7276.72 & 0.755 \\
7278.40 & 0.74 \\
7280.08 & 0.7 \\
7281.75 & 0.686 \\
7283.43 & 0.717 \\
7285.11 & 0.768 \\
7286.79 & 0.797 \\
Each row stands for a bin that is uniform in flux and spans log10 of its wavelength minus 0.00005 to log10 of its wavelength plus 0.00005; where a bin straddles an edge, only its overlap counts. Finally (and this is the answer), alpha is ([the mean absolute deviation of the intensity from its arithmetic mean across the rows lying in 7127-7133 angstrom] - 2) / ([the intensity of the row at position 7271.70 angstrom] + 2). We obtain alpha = -0.734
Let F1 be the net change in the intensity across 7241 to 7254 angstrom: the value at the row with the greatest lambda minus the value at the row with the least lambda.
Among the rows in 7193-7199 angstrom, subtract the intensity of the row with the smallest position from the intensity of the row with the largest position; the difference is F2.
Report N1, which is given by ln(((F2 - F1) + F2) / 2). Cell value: -6.5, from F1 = -0.047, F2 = -0.022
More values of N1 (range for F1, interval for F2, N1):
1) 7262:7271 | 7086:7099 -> -3.0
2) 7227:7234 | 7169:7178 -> -3.6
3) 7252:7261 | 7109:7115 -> -3.2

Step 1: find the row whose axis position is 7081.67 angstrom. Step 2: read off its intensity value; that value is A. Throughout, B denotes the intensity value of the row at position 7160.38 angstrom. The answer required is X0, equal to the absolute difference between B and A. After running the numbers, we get 0.06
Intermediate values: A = 0.735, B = 0.671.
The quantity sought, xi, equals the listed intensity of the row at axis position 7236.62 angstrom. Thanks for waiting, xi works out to 0.751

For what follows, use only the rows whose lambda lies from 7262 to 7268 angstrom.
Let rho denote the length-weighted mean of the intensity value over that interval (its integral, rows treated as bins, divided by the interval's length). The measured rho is 0.71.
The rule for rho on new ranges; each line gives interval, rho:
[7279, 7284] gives 0.70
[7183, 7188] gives 0.65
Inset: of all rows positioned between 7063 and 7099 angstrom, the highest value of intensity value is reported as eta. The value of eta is 0.738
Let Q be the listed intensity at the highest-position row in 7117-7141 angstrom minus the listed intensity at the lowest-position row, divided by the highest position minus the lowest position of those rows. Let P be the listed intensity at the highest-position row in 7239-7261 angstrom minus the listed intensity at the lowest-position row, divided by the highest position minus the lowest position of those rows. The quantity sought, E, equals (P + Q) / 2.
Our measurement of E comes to -0.0010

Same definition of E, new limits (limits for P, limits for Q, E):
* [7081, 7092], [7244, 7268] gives -0.0049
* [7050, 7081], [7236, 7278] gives 0.0003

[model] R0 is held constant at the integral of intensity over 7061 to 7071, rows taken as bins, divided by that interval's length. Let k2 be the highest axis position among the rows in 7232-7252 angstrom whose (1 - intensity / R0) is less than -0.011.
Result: 7251.64 angstrom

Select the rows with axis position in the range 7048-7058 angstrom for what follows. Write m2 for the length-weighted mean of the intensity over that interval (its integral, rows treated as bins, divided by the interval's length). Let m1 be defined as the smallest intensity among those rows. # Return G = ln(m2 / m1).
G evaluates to 0.033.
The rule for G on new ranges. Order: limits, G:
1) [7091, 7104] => 0.063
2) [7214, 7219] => 0.058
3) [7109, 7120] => 0.057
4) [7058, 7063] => 0.008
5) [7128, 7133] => 0.047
